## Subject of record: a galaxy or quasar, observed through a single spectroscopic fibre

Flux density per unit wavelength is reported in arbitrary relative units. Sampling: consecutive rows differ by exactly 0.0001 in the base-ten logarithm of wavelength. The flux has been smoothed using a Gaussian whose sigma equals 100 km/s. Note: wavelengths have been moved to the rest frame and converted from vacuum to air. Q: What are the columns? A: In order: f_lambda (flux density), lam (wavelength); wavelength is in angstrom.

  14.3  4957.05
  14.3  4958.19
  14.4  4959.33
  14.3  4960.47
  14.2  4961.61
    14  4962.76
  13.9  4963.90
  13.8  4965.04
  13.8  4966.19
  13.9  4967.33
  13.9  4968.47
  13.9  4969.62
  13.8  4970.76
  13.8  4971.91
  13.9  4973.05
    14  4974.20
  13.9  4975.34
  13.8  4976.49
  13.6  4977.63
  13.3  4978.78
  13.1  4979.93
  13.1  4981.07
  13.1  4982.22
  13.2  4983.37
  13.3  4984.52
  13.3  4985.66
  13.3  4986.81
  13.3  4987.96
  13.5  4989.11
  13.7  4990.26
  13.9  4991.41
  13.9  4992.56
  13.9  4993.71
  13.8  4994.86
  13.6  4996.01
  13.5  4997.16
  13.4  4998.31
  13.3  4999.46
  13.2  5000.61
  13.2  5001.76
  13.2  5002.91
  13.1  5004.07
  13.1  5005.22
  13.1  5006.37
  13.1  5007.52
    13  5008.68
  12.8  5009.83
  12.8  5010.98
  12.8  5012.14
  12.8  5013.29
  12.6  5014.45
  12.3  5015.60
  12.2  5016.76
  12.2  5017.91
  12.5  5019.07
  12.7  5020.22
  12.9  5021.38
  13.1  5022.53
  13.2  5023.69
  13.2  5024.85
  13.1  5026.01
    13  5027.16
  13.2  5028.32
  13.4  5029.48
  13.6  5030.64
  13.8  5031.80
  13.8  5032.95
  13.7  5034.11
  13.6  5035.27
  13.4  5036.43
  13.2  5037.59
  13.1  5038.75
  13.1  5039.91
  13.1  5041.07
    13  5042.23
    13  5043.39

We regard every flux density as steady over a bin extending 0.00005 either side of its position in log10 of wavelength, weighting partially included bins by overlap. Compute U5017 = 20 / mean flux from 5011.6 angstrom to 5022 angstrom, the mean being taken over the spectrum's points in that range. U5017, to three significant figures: 1.59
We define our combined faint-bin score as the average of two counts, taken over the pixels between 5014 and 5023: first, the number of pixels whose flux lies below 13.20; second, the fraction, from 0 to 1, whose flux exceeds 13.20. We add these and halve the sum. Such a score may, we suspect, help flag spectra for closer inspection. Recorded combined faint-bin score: 4.0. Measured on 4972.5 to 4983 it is 1.8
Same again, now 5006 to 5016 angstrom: 4.5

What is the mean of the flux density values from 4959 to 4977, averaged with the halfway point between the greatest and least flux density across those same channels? 14.0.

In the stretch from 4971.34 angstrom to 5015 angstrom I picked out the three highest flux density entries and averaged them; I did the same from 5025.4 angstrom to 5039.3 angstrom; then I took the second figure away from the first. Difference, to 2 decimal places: 0.17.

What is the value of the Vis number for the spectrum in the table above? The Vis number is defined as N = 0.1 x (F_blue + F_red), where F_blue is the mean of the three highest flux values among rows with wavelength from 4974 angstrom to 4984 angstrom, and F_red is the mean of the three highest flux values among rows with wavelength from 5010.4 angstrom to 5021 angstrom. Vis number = 2.67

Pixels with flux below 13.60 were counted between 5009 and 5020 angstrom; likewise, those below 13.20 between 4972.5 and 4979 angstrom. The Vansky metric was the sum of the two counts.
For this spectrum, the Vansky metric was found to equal 9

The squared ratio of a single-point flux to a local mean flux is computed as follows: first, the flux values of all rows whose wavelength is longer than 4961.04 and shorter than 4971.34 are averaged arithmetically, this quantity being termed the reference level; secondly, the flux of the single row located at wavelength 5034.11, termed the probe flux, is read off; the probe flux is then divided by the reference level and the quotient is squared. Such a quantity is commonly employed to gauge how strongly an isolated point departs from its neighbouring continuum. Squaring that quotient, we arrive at 0.97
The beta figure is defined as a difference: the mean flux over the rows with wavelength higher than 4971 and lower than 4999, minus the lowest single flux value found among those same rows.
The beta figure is 0.45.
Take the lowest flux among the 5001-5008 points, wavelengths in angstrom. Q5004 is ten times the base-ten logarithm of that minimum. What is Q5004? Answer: 11.2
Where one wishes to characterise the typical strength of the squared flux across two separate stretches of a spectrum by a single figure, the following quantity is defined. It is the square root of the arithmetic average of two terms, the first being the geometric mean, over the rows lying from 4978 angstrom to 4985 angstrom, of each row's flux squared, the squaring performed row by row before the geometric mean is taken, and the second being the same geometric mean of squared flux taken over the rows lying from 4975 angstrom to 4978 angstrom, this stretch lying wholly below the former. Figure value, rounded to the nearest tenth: 13.5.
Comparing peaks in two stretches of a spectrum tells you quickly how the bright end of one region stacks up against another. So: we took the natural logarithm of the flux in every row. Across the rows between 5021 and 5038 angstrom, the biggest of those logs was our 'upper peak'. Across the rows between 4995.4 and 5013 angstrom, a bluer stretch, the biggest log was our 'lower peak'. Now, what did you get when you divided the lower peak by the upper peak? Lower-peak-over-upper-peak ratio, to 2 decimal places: 0.99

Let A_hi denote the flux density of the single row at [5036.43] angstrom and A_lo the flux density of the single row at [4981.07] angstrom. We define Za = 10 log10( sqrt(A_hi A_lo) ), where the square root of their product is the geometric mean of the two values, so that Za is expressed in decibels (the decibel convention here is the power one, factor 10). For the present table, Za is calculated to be 11.2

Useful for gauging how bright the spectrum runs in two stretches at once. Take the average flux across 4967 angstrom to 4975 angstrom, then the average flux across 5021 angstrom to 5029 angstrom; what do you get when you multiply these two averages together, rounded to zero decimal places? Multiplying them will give 182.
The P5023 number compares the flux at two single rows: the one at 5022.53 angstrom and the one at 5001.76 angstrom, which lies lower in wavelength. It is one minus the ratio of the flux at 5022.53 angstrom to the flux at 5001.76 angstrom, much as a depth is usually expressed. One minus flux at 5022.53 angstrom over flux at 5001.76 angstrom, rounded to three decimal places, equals 0.008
